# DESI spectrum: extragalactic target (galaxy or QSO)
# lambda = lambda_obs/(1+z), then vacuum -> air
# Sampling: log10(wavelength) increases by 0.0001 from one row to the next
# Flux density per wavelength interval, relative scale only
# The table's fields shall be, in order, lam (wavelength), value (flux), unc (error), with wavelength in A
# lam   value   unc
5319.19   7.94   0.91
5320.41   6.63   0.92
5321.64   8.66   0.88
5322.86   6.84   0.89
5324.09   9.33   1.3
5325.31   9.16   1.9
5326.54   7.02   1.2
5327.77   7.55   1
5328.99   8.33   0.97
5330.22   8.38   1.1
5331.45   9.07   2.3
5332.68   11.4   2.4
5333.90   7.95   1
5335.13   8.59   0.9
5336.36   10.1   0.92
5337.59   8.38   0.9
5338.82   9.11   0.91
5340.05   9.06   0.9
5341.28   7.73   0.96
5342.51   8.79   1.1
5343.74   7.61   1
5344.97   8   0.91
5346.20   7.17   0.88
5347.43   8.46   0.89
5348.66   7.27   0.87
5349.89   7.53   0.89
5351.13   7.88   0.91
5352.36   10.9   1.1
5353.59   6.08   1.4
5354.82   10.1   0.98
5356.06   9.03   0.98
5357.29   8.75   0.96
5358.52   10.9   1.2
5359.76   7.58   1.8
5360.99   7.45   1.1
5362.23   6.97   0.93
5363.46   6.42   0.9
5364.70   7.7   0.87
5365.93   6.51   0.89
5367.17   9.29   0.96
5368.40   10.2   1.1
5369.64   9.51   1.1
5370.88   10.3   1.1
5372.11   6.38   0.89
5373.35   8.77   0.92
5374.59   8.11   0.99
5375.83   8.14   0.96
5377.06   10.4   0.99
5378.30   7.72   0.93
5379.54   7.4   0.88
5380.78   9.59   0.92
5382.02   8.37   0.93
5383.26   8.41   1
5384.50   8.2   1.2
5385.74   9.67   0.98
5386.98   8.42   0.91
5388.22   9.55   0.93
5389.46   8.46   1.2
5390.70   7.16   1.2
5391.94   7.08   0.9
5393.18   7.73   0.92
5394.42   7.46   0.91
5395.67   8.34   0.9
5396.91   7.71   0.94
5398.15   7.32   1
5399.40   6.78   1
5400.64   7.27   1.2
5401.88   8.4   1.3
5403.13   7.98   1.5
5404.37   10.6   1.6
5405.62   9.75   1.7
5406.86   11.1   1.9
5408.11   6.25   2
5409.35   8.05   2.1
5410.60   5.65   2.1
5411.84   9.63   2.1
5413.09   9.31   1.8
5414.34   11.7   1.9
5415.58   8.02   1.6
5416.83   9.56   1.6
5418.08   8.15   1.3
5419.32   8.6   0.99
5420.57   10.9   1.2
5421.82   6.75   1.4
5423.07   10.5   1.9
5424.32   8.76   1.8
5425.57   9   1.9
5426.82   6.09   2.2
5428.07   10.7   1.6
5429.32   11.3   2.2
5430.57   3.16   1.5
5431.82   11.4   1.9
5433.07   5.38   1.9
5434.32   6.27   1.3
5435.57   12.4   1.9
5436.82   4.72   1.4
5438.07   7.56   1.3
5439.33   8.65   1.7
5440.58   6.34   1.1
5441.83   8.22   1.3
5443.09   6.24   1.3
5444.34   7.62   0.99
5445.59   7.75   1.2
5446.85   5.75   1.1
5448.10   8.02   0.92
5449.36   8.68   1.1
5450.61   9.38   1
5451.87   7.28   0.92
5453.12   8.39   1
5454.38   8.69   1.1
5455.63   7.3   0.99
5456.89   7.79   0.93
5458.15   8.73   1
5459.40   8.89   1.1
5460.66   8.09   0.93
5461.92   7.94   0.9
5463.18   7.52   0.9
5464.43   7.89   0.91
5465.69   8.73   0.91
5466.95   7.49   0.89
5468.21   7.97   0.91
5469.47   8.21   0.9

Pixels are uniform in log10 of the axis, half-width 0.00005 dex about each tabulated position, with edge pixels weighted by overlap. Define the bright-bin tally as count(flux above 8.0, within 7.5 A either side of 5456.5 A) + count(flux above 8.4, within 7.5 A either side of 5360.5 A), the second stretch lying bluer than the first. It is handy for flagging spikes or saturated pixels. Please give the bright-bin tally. 12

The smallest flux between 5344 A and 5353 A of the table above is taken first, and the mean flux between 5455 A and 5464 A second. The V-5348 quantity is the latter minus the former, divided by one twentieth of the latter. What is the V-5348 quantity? 2.2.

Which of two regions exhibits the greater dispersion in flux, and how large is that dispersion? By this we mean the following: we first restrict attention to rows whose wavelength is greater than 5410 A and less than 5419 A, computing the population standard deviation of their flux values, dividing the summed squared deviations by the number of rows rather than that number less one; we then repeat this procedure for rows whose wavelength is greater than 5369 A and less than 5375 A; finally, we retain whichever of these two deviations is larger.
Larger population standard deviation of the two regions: 1.73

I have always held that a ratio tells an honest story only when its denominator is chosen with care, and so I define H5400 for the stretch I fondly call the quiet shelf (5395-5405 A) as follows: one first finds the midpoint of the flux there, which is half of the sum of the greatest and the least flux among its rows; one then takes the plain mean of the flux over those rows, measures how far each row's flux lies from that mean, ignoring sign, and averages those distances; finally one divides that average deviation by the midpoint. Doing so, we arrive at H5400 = 0.09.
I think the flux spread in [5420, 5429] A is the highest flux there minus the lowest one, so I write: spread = 4.8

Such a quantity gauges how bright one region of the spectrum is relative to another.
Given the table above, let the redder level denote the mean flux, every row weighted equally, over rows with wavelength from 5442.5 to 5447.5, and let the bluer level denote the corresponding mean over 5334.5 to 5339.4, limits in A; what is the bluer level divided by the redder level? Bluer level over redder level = 1.32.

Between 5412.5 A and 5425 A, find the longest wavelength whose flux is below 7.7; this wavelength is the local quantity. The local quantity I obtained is 5421.82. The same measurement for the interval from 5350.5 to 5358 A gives 5353.59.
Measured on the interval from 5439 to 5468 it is 5466.95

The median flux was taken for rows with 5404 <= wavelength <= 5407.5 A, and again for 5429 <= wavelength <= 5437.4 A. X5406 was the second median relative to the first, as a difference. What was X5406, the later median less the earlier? -4.3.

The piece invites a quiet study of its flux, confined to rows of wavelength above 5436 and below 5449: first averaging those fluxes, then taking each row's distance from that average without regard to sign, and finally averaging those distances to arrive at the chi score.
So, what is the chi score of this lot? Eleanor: 1.1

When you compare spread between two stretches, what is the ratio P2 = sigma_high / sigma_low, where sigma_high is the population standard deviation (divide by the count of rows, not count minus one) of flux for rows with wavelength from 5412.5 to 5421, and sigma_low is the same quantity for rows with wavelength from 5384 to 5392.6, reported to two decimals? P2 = 1.37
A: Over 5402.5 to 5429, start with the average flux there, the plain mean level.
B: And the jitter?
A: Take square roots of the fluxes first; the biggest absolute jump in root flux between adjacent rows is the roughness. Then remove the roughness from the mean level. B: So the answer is 8.1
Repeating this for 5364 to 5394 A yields 7.8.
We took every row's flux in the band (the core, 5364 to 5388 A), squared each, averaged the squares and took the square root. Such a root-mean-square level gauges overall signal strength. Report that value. 8.66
